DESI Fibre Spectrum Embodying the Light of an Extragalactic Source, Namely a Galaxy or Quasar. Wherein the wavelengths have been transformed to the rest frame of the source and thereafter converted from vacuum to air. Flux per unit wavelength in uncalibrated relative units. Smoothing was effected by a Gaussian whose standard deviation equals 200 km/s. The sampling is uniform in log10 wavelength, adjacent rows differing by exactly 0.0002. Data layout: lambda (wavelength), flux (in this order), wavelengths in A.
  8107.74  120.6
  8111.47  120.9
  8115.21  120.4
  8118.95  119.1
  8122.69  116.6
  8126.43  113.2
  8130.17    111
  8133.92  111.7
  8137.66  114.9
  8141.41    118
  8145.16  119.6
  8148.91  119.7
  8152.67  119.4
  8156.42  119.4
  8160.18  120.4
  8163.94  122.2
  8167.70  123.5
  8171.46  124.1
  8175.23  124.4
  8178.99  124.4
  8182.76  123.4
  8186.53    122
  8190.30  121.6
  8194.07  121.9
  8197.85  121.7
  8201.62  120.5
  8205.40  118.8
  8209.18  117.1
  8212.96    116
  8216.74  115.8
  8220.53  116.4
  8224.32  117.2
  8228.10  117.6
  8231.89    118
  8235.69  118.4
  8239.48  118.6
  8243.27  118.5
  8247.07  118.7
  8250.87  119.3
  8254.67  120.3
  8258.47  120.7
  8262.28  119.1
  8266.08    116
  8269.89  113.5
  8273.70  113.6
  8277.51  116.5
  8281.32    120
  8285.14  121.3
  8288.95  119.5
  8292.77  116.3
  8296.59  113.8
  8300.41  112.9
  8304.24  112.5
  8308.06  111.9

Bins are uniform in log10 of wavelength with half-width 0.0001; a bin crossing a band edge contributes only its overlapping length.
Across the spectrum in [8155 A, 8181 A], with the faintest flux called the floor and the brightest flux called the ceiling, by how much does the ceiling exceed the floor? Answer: 5.0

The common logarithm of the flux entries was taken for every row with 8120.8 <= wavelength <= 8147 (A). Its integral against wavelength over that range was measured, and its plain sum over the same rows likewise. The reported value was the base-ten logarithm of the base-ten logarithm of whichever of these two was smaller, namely 0.0641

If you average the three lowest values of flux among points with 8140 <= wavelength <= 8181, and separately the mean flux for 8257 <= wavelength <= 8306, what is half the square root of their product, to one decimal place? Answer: 58.9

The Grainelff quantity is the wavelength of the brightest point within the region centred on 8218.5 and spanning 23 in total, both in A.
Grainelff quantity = 8228.10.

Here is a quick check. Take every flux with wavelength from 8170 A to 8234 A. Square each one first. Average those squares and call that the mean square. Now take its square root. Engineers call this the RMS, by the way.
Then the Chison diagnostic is 120.1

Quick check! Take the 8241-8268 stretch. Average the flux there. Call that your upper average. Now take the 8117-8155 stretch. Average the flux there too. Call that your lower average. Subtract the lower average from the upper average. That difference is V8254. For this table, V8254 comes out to 2.6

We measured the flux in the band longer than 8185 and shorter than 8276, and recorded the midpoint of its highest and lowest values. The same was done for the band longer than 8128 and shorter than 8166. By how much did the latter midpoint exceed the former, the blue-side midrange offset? -1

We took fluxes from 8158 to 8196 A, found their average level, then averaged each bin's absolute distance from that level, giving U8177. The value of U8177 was 1.2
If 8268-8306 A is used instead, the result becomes 2.7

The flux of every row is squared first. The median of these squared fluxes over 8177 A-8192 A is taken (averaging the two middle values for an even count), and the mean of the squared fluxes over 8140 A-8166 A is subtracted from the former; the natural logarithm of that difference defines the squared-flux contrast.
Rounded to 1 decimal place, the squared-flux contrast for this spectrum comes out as 6.5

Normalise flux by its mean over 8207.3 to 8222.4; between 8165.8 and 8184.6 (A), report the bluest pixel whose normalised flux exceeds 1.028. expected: 8167.70 A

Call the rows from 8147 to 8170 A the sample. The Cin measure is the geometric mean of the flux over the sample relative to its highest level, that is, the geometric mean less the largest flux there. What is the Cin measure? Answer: -2.7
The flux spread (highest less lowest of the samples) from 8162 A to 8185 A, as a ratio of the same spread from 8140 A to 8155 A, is 1.3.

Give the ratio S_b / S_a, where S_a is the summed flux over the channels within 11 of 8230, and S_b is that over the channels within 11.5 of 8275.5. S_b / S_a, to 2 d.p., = 0.99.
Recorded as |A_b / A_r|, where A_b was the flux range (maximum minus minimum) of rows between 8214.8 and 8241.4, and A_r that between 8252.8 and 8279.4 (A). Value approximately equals 0.4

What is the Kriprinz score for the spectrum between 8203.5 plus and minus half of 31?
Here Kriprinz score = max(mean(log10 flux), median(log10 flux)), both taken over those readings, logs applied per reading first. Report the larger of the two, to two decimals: 2.08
